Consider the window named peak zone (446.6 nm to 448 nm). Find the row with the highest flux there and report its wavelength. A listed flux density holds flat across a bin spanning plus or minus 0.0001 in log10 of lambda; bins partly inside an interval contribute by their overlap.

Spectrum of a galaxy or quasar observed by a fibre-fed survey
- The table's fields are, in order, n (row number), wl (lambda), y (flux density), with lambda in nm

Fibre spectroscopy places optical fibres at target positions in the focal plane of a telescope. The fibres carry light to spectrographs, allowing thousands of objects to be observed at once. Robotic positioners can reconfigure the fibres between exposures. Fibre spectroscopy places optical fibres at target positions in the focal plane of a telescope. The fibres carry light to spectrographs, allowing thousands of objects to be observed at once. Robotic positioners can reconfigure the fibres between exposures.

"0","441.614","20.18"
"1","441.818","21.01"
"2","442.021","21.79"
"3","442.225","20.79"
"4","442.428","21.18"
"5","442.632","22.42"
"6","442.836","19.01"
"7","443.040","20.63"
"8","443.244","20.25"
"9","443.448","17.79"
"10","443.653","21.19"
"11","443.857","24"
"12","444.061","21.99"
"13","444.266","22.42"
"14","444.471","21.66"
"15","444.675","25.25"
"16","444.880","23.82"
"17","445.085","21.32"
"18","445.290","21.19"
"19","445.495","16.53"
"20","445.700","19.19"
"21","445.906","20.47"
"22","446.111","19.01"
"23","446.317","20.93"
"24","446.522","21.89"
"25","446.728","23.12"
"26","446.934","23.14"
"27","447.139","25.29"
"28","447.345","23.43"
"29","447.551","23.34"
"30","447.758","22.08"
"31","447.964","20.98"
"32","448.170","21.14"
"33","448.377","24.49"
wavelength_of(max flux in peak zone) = 447.139 nm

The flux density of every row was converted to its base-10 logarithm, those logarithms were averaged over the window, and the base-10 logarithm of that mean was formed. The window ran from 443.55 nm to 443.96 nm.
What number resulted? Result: 0.131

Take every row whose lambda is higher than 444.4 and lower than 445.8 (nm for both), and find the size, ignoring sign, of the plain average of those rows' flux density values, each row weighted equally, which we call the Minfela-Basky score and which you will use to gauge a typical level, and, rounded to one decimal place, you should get 21.3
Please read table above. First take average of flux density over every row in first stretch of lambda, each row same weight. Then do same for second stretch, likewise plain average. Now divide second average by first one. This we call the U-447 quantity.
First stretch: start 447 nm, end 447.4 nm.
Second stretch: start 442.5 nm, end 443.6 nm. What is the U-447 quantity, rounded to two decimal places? 0.82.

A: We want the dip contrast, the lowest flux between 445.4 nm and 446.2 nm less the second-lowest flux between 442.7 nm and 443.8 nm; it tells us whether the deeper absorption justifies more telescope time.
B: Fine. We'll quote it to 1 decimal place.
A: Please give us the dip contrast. -2.5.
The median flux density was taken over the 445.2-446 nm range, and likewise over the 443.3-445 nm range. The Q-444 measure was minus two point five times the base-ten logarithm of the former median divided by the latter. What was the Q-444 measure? 0.12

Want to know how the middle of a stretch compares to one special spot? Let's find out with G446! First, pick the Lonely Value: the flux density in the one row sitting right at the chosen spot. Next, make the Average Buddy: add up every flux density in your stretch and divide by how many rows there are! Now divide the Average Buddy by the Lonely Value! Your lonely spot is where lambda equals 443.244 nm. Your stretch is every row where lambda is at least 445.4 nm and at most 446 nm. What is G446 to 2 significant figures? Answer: 0.92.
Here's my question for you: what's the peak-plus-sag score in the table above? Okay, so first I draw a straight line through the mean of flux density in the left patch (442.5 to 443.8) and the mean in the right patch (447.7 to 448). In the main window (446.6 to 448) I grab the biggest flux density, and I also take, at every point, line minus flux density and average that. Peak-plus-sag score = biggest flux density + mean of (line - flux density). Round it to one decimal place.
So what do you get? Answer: 23.6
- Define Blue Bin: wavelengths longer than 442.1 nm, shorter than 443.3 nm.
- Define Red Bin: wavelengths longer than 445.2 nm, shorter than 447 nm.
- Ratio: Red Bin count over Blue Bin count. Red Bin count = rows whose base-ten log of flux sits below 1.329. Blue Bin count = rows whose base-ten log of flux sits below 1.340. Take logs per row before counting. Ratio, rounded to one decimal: 1.2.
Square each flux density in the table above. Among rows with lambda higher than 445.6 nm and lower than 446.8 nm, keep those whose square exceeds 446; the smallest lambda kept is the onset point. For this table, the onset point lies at 446.522 nm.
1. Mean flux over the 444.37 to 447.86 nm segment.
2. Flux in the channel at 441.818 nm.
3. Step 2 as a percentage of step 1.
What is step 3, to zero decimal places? 96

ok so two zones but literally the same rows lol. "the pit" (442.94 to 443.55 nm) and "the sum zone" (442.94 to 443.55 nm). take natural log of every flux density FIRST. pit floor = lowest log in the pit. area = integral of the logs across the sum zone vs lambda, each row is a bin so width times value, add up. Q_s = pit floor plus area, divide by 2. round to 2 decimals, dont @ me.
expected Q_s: 2.35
